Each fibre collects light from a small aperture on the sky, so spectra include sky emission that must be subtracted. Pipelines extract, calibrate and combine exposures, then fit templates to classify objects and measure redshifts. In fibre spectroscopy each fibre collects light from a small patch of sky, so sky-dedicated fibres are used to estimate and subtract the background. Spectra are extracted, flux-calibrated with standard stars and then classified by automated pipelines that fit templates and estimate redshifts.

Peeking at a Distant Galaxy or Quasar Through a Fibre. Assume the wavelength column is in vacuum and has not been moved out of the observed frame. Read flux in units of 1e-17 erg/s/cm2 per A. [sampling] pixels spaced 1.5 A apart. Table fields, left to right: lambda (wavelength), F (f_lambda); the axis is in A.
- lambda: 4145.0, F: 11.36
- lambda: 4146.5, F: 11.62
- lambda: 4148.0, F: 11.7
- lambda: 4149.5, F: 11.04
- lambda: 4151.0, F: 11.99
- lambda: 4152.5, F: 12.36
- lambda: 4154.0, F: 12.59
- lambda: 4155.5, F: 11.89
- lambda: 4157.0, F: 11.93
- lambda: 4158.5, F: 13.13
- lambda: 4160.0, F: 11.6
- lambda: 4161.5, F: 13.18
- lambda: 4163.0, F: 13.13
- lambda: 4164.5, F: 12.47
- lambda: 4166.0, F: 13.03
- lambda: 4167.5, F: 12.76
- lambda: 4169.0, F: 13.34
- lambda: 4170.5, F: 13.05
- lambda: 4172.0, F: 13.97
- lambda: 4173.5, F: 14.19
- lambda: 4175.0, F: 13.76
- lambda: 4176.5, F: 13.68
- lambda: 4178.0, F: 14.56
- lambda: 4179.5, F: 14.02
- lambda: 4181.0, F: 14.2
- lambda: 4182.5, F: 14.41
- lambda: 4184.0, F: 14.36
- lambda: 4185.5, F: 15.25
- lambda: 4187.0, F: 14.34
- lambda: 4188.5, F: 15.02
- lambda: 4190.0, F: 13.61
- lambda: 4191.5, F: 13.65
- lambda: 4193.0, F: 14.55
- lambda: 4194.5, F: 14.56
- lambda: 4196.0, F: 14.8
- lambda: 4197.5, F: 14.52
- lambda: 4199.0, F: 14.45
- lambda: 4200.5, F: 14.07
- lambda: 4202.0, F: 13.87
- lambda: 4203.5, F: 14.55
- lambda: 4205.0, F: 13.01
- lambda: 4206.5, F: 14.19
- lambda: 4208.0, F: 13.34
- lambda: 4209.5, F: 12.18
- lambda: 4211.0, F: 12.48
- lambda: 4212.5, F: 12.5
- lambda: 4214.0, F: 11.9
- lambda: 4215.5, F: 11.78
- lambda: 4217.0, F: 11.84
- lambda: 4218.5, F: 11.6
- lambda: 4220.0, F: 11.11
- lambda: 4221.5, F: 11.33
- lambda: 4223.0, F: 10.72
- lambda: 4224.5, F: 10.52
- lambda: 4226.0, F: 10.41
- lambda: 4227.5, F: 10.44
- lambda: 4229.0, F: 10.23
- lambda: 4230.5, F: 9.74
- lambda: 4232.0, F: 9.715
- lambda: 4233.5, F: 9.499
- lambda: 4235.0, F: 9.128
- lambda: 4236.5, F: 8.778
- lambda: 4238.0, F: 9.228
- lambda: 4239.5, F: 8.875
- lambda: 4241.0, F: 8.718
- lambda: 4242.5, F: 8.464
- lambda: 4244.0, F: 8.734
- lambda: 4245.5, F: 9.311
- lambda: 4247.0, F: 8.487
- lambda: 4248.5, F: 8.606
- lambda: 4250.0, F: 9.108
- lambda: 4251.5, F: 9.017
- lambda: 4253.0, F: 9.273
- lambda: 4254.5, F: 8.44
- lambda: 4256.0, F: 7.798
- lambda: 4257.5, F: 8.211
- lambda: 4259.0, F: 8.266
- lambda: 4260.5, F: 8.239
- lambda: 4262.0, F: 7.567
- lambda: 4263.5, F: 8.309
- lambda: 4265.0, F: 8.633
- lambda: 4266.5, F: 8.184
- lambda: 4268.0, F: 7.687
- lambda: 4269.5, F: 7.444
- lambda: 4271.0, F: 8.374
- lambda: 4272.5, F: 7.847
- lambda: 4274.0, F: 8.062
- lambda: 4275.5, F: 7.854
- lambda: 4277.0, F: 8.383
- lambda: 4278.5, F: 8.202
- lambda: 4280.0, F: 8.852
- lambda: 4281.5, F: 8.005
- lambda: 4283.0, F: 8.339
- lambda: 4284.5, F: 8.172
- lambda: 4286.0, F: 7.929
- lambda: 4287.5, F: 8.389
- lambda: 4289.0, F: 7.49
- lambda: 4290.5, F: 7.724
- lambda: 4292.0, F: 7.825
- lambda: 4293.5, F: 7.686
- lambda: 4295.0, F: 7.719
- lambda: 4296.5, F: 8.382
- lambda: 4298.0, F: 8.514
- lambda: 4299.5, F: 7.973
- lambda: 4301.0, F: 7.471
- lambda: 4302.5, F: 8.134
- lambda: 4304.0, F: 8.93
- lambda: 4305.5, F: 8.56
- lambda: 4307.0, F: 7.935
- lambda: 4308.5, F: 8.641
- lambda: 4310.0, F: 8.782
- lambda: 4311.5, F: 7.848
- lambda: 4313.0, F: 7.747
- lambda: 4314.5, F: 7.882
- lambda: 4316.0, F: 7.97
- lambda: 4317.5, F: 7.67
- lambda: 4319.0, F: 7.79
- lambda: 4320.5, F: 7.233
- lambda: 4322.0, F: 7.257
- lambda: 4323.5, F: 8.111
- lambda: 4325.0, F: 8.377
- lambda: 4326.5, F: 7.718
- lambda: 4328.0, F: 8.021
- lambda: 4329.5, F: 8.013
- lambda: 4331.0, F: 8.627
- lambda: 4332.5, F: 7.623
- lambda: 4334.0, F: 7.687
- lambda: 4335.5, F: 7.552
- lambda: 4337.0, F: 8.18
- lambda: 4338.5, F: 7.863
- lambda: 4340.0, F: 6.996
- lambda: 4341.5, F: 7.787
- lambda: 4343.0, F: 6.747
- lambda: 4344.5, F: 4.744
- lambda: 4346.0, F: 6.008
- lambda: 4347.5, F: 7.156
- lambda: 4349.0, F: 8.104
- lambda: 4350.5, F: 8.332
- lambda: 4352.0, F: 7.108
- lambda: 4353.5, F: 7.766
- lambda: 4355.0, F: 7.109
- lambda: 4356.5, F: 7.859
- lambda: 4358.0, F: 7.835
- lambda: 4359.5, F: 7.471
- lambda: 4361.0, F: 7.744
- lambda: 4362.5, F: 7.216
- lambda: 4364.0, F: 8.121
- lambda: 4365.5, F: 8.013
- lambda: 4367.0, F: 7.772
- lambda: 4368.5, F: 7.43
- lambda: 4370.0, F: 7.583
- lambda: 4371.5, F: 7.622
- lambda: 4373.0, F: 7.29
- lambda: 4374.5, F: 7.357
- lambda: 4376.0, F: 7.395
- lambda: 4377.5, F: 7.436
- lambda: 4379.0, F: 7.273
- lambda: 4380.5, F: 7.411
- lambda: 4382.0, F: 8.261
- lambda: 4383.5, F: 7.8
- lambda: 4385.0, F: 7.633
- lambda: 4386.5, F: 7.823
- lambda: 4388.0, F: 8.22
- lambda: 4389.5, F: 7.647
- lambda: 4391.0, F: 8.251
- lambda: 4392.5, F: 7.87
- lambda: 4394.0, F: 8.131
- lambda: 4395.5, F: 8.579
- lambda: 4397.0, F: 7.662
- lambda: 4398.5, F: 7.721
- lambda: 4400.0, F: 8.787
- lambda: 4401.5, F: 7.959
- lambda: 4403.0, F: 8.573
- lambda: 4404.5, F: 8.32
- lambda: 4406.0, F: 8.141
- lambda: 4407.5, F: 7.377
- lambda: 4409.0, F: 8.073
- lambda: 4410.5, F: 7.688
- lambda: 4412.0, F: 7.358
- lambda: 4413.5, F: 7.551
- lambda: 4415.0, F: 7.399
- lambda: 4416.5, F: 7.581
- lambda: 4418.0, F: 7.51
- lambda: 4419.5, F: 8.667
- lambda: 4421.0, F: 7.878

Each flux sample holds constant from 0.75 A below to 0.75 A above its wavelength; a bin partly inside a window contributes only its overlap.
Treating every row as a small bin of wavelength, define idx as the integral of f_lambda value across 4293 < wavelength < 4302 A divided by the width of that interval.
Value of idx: 7.97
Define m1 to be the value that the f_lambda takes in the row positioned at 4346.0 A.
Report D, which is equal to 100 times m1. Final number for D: 601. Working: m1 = 6.008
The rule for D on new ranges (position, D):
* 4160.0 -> 1160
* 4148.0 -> 1170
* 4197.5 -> 1452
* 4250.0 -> 911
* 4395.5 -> 858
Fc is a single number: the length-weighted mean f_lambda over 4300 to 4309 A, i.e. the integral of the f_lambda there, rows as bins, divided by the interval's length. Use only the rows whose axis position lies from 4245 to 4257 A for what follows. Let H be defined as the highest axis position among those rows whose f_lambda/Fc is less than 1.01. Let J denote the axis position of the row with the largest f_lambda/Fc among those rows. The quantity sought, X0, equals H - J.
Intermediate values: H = 4256.0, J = 4245.5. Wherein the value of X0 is 10.5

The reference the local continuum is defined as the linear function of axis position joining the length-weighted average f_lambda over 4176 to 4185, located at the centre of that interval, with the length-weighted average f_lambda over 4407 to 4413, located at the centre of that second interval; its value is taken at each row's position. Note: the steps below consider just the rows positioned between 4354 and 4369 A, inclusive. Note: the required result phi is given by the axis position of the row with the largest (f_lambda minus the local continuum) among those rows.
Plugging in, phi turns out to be 4364.0 A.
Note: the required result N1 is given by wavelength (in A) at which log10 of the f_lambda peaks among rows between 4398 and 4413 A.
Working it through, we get 4400.0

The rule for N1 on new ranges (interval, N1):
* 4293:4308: 4304.0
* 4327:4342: 4331.0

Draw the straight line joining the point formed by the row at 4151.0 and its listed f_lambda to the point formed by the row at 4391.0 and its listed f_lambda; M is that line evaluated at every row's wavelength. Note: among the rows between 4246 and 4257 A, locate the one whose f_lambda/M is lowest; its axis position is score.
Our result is 4256.0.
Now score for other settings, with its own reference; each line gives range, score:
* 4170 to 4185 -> 4170.5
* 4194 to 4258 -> 4256.0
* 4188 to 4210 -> 4209.5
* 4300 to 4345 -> 4344.5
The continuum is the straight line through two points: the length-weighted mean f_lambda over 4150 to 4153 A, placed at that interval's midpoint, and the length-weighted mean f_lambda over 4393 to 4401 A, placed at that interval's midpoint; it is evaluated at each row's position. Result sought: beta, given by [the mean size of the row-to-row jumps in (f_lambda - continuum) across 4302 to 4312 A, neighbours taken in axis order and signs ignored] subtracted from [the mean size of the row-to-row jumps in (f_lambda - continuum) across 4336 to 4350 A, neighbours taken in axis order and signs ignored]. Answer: 0.5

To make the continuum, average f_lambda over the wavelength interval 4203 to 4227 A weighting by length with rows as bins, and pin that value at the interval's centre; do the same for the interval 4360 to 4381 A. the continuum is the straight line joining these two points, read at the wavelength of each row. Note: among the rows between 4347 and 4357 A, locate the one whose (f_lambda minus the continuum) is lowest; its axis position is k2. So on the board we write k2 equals 4347.5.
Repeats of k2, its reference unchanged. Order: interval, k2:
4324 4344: 4343.0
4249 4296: 4262.0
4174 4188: 4176.5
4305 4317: 4313.0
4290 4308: 4290.5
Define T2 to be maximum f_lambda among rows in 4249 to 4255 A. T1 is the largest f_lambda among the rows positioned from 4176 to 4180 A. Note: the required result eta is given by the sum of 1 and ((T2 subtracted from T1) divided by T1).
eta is 1.4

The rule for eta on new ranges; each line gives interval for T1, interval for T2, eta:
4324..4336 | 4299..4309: 1.0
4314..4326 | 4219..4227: 0.6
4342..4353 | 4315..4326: 1.0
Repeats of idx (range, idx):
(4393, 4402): 8.14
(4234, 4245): 8.87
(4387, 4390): 7.95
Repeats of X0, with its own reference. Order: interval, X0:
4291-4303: 4.5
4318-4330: 4.5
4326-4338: 6.0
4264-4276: 10.5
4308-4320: 9.0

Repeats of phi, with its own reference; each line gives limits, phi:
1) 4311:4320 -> 4316.0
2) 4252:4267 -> 4253.0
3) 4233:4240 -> 4233.5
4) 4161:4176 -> 4173.5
